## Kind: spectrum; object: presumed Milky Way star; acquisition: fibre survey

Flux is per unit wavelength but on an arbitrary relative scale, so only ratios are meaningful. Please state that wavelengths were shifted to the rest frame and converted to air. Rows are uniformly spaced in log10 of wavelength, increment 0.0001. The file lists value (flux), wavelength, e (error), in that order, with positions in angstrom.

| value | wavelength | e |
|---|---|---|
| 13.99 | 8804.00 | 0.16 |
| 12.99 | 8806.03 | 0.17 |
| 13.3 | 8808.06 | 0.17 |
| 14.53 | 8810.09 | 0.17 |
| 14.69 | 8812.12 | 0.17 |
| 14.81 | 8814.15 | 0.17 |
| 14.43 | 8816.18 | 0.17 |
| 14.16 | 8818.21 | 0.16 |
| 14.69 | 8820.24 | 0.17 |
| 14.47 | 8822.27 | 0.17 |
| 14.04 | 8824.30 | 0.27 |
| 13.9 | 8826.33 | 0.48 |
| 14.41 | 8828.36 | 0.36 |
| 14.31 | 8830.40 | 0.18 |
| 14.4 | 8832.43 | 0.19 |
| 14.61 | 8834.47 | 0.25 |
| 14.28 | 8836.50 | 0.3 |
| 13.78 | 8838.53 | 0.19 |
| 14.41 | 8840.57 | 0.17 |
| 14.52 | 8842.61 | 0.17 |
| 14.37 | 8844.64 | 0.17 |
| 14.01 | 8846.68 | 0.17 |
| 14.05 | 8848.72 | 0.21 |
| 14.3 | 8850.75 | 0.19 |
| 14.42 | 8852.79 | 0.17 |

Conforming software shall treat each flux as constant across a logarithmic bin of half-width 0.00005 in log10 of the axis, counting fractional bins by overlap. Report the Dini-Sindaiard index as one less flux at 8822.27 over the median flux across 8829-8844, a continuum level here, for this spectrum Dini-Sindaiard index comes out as -0.005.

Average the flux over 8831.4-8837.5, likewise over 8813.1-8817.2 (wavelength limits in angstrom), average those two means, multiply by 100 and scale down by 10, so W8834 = 145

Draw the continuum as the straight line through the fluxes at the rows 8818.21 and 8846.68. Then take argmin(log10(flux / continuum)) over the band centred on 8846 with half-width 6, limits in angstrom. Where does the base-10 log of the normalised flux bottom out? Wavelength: 8846.68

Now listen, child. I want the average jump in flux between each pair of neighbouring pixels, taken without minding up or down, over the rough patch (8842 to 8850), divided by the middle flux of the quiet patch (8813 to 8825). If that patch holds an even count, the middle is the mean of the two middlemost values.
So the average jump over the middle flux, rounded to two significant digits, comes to 0.013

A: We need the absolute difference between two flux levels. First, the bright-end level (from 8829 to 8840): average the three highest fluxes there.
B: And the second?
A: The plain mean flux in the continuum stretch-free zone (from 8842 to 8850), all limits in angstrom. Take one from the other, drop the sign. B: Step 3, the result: 0.20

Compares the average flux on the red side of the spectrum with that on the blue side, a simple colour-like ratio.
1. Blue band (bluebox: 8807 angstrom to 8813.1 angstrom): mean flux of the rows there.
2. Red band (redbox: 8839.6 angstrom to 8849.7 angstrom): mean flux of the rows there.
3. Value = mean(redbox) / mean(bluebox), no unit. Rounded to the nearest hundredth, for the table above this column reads 1.01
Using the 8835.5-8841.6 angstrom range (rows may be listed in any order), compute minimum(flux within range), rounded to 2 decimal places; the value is 13.78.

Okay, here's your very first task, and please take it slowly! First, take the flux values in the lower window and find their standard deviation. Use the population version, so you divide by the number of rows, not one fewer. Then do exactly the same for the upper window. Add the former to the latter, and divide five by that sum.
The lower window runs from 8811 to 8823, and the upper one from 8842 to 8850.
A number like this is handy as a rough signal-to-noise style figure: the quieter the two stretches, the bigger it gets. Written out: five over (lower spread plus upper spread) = 11.6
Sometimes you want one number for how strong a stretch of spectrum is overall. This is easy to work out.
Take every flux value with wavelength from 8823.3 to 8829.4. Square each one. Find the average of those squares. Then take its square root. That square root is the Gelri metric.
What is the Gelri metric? 14.1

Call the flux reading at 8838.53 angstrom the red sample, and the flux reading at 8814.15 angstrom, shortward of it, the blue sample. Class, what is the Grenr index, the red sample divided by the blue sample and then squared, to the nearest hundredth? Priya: 0.87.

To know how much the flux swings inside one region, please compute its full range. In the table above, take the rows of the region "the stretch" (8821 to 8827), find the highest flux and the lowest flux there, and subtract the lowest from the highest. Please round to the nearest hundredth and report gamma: 0.57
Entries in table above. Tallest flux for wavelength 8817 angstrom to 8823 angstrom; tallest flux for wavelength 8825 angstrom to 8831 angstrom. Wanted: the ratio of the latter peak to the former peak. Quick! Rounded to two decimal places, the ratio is 0.98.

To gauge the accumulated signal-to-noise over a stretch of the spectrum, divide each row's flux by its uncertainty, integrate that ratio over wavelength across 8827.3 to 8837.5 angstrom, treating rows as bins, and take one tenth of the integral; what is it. 61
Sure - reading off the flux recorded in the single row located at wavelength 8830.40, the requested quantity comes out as 14.31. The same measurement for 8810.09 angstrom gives 14.53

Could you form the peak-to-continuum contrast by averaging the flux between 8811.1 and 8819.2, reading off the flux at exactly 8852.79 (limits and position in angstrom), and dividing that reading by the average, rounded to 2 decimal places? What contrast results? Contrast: 0.99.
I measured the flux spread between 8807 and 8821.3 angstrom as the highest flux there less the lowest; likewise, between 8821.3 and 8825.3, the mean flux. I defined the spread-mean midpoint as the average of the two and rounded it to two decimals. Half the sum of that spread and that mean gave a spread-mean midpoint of 7.88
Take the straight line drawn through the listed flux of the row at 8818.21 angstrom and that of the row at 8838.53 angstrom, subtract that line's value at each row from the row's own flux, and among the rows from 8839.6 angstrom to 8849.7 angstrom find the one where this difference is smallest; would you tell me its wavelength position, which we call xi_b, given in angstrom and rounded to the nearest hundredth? 8846.68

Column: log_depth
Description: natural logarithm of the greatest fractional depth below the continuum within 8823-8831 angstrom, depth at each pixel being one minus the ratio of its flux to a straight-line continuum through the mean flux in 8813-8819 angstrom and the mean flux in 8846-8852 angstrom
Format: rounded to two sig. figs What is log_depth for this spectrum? -3.4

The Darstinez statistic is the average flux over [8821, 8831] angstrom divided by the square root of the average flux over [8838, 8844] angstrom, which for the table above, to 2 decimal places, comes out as 3.77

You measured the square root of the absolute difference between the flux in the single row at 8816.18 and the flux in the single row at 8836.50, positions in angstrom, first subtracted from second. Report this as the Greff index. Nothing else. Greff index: 0.39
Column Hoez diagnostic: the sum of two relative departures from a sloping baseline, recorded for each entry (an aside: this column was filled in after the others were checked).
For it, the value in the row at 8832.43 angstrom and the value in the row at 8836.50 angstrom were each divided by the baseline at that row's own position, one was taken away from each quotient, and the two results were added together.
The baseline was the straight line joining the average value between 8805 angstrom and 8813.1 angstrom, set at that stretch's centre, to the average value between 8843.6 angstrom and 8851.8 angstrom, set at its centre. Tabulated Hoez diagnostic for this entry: 0.037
